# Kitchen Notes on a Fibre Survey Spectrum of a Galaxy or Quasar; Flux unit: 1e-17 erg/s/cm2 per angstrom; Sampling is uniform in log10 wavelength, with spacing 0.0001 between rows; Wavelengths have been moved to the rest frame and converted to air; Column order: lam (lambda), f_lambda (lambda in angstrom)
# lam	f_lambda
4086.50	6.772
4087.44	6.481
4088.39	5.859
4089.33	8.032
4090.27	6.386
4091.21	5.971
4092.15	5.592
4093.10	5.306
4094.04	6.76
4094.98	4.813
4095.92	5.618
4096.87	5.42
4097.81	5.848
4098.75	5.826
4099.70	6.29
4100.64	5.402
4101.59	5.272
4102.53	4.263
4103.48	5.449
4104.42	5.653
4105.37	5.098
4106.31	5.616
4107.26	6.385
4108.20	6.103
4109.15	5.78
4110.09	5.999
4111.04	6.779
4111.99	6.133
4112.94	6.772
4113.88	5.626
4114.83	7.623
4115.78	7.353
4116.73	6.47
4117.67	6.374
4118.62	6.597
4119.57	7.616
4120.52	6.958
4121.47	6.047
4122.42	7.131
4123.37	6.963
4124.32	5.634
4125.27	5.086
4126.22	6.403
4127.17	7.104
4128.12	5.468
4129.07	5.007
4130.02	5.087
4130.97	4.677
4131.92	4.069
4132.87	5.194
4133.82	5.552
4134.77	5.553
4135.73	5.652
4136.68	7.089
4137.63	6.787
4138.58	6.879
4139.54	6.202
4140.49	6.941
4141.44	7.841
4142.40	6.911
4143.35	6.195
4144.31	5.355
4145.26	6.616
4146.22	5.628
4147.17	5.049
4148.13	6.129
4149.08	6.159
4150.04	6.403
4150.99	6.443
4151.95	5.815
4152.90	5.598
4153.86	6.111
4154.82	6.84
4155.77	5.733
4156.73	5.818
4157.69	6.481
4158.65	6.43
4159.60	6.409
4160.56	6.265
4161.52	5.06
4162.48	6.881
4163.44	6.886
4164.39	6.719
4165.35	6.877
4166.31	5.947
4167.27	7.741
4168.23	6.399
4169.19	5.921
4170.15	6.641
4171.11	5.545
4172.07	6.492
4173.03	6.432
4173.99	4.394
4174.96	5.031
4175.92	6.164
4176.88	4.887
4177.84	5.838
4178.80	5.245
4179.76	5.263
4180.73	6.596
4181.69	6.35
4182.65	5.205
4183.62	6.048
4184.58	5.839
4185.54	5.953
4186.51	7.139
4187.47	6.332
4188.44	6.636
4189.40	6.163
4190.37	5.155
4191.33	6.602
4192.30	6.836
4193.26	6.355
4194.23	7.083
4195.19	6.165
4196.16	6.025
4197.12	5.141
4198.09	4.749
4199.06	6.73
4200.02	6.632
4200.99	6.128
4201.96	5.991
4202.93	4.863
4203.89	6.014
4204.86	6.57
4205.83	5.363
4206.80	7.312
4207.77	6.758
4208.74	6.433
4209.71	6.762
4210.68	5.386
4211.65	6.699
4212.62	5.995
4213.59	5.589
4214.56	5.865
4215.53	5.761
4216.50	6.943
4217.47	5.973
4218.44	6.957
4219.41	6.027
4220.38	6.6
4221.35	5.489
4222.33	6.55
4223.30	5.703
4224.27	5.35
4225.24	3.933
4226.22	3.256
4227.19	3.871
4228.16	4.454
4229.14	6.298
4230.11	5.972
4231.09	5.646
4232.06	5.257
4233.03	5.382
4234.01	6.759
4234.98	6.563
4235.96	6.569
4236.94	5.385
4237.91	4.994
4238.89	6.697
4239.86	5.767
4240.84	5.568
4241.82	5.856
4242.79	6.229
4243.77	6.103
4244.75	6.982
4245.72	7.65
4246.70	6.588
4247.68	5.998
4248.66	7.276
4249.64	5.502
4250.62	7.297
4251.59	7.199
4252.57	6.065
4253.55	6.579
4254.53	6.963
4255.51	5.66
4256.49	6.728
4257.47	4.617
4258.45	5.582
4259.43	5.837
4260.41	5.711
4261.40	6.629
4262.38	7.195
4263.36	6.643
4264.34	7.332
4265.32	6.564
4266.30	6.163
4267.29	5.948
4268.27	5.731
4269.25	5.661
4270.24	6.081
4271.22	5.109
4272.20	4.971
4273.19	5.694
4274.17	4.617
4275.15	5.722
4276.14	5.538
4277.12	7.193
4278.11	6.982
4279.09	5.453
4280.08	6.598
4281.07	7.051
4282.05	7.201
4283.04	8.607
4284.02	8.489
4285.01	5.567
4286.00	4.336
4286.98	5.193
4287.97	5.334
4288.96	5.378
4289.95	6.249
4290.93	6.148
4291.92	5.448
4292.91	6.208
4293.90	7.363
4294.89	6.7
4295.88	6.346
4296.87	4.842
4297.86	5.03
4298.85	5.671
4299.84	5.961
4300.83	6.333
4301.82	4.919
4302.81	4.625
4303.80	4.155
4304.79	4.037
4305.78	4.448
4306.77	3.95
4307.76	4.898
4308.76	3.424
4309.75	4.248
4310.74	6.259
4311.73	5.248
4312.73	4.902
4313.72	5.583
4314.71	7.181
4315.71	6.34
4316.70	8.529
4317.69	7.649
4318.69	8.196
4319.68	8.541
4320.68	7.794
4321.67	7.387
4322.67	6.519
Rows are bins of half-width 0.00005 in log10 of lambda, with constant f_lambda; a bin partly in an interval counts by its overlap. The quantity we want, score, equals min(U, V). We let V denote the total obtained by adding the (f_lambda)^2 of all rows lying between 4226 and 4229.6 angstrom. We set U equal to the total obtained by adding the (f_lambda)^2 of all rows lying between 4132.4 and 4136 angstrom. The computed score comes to 85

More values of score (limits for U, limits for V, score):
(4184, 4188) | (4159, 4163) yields 153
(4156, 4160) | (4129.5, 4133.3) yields 91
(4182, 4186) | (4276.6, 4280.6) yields 133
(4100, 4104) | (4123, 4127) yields 105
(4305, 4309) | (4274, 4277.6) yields 71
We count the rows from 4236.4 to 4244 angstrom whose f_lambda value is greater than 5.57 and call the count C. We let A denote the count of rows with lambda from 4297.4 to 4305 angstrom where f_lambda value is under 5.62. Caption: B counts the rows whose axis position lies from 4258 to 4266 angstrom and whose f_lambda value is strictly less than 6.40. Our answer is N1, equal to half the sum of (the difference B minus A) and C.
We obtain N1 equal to 1.5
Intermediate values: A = 5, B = 3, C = 5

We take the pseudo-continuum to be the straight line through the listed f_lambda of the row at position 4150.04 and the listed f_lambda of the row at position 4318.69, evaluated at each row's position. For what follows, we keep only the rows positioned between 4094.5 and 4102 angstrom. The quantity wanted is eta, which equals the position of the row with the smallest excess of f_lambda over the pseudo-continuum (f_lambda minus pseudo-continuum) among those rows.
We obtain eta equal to 4094.98 angstrom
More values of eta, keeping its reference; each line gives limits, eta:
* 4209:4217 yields 4210.68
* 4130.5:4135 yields 4131.92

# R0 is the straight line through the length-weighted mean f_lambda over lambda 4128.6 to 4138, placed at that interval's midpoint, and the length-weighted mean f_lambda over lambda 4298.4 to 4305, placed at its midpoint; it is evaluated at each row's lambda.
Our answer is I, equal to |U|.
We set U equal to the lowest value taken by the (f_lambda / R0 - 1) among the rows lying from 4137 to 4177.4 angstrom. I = 0.18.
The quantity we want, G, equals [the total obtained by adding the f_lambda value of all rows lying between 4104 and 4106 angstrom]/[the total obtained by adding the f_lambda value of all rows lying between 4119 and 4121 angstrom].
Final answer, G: 0.74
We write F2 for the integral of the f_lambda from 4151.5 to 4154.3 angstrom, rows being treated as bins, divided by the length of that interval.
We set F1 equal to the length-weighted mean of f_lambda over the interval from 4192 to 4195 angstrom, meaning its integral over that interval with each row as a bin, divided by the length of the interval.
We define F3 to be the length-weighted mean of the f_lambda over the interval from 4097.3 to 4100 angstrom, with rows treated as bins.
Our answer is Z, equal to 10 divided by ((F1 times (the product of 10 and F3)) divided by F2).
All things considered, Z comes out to 0.146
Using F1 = 6.7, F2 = 5.8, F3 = 6.0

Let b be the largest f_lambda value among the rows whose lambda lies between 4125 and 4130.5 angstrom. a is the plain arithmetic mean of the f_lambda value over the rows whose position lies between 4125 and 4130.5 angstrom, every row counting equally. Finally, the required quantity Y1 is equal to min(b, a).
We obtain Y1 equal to 5.7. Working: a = 5.7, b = 7.104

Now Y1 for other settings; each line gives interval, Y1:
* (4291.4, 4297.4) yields 6.2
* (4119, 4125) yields 6.7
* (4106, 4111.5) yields 6.1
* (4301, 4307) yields 4.4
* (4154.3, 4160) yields 6.3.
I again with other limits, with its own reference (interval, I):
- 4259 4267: 0.09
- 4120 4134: 0.25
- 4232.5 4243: 0.05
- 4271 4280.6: 0.11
